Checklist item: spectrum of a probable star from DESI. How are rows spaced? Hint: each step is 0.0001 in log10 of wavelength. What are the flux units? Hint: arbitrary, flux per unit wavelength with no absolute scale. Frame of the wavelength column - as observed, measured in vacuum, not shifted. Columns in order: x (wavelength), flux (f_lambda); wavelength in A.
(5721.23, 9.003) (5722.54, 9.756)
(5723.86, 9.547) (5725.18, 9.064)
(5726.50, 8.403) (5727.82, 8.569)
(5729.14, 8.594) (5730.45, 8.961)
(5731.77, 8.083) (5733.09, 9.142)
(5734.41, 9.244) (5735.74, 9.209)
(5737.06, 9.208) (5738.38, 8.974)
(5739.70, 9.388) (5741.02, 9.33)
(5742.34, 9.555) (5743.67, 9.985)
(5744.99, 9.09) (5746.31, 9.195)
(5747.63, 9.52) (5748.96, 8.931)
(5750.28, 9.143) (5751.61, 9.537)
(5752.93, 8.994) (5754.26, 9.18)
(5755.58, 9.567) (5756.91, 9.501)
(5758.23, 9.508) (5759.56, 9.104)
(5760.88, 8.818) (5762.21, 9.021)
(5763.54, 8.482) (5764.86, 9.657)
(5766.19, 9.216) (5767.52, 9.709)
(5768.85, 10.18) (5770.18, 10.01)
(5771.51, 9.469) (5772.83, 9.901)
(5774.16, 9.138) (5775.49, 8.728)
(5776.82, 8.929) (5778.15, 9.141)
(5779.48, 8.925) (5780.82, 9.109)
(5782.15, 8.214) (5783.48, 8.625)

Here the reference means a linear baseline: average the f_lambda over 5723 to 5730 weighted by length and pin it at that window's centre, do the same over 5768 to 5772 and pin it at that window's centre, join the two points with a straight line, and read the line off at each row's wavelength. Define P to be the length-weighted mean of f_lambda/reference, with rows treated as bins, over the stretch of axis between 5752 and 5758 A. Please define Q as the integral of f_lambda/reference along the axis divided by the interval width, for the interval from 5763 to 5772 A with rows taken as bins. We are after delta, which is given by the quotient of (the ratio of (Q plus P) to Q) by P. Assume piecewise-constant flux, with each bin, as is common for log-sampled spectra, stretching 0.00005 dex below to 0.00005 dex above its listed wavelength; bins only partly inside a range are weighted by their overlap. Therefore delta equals 2.05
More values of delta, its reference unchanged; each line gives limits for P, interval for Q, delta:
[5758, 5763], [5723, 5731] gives 2.07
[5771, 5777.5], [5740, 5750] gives 2.07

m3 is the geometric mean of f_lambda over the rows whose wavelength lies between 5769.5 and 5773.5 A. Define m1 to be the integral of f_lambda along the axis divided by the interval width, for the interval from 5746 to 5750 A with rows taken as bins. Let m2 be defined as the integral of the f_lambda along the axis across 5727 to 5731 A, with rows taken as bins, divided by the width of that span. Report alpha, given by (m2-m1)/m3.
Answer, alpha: -0.052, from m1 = 9.2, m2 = 8.70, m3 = 9.79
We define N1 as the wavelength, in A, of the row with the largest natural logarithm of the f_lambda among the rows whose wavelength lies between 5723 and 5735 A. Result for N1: 5723.86 A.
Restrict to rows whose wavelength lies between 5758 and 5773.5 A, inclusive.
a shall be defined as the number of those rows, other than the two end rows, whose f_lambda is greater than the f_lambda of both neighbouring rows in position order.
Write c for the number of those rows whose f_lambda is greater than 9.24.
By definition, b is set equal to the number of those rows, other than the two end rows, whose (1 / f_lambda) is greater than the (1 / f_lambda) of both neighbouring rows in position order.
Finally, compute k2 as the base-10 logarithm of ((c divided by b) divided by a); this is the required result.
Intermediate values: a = 3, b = 4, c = 7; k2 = -0.23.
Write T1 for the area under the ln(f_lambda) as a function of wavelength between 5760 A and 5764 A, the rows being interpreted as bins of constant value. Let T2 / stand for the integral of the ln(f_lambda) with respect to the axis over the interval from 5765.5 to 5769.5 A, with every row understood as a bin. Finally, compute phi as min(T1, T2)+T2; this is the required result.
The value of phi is 17.8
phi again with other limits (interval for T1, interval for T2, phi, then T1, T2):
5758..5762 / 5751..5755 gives 17.7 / 8.82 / 8.90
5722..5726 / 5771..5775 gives 18.0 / 8.95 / 9.01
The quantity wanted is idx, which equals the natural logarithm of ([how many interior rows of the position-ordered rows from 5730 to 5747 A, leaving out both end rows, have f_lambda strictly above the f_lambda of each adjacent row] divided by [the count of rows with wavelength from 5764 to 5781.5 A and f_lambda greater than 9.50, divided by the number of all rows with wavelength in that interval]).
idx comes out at 2.1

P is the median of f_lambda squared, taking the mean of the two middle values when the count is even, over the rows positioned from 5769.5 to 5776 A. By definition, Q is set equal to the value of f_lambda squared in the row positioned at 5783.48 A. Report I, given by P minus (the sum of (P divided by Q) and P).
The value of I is -1.205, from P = 90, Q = 74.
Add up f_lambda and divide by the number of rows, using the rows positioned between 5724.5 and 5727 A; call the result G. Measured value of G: 8.73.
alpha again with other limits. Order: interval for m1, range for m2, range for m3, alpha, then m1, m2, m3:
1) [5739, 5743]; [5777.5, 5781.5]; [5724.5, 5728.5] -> -0.045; 9.4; 9.04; 8.67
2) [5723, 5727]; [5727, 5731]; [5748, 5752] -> -0.038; 9.1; 8.70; 9.20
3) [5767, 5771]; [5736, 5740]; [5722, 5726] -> -0.081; 9.9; 9.18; 9.45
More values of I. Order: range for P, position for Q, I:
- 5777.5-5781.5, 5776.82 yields -1.041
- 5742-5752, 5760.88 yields -1.126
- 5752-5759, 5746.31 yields -1.068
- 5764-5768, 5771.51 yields -1.040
